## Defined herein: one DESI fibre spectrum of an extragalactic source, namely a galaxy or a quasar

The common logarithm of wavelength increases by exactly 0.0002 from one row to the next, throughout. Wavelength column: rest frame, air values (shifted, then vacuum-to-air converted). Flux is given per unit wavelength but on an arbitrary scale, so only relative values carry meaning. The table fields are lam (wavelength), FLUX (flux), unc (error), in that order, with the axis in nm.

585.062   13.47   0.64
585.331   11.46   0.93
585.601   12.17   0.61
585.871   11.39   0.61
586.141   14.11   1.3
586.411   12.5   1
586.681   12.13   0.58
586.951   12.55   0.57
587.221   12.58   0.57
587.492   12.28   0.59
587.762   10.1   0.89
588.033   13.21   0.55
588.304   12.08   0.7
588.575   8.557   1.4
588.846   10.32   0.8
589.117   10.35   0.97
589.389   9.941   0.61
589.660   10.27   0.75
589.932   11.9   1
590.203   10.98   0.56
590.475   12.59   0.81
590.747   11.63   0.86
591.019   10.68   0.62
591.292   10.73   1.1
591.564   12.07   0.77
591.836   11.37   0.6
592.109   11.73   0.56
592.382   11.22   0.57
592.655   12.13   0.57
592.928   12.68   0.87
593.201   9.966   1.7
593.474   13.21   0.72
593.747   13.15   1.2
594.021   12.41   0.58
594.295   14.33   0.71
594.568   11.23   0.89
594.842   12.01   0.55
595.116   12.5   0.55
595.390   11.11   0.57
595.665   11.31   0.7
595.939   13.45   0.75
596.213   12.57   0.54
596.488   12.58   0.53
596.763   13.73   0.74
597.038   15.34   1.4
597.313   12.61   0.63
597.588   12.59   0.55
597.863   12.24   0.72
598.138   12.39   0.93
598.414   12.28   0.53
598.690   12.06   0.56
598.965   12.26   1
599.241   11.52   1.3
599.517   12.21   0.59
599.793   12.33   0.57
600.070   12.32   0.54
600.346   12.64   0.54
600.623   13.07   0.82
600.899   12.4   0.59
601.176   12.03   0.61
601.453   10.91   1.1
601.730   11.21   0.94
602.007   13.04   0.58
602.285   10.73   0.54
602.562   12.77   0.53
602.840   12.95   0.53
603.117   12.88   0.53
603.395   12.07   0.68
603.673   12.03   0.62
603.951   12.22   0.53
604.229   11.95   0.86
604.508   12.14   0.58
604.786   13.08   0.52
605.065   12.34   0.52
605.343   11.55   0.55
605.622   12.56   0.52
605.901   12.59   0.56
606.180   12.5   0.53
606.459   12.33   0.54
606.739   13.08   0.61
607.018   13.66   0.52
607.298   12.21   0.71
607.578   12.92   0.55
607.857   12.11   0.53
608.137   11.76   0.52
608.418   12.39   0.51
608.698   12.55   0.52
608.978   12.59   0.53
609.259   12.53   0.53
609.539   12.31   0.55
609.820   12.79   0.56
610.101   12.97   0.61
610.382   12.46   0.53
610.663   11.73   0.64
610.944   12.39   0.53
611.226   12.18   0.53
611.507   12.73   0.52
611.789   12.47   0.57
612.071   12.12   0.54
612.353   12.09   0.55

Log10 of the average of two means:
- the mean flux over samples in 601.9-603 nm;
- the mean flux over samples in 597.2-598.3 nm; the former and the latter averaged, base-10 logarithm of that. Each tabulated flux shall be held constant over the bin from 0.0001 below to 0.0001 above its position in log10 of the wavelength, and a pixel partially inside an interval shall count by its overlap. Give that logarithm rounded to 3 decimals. 1.094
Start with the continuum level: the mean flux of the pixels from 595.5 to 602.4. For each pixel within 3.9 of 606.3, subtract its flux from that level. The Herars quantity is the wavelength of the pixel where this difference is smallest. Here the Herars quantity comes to 607.018 nm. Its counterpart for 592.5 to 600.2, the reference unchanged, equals 597.038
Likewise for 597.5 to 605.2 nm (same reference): 604.786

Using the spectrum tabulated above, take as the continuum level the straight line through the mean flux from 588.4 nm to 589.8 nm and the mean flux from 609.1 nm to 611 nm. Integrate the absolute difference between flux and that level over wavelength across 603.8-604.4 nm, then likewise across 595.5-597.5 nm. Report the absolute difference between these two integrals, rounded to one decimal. 4.2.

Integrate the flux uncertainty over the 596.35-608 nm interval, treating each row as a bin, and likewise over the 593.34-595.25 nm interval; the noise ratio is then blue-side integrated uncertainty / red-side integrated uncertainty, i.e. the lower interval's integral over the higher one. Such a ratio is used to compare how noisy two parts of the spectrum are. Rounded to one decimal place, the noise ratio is 0.2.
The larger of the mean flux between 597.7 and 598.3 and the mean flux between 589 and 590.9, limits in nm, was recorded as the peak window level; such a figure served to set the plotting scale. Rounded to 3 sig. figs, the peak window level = 12.3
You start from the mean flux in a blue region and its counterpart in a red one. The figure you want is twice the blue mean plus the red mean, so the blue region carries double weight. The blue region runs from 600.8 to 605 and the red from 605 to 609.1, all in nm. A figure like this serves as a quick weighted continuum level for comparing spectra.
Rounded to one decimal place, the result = 36.8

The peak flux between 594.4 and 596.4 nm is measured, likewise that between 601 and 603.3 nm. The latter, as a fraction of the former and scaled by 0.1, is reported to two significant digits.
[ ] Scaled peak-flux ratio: 0.097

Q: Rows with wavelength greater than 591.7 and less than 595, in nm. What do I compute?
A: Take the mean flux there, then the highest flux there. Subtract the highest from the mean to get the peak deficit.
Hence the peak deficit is -2.2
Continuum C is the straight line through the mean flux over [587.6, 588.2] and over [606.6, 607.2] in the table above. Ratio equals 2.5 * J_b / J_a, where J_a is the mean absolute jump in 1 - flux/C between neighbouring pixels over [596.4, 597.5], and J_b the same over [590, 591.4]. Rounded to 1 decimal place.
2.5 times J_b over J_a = 1.3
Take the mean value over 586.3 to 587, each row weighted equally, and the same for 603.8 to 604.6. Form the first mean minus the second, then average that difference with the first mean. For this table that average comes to 6.3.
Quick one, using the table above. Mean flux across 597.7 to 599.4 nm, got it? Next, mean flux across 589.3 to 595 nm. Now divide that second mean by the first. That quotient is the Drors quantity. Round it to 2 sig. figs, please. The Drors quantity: 0.97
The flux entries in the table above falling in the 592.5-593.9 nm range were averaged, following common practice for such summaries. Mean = 12.2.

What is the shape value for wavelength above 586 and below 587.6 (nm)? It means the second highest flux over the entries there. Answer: 12.58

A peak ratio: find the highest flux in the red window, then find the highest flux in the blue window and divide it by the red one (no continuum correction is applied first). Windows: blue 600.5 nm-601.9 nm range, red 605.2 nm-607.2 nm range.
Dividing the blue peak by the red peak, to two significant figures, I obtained 0.96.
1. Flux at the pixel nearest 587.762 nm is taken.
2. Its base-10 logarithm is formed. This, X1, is 1.00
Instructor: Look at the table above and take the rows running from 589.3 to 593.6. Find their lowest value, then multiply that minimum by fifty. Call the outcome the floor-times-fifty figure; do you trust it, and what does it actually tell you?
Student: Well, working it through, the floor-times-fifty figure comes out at 497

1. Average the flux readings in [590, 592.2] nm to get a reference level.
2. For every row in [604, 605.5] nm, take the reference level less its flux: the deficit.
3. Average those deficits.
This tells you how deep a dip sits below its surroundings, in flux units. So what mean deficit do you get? -0.7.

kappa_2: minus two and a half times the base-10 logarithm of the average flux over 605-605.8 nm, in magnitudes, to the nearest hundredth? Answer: -2.71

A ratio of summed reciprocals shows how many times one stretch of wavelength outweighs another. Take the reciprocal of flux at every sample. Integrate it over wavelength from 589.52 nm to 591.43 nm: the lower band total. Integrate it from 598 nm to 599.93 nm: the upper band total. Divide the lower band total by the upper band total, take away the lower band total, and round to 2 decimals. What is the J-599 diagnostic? 0.90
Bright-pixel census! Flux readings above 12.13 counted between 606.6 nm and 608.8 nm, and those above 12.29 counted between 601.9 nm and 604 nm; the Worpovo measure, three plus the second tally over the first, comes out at 3.7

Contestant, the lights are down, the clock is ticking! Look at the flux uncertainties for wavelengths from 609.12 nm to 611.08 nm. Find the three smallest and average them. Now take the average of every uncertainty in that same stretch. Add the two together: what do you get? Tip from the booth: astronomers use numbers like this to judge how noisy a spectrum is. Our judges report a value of 1.09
